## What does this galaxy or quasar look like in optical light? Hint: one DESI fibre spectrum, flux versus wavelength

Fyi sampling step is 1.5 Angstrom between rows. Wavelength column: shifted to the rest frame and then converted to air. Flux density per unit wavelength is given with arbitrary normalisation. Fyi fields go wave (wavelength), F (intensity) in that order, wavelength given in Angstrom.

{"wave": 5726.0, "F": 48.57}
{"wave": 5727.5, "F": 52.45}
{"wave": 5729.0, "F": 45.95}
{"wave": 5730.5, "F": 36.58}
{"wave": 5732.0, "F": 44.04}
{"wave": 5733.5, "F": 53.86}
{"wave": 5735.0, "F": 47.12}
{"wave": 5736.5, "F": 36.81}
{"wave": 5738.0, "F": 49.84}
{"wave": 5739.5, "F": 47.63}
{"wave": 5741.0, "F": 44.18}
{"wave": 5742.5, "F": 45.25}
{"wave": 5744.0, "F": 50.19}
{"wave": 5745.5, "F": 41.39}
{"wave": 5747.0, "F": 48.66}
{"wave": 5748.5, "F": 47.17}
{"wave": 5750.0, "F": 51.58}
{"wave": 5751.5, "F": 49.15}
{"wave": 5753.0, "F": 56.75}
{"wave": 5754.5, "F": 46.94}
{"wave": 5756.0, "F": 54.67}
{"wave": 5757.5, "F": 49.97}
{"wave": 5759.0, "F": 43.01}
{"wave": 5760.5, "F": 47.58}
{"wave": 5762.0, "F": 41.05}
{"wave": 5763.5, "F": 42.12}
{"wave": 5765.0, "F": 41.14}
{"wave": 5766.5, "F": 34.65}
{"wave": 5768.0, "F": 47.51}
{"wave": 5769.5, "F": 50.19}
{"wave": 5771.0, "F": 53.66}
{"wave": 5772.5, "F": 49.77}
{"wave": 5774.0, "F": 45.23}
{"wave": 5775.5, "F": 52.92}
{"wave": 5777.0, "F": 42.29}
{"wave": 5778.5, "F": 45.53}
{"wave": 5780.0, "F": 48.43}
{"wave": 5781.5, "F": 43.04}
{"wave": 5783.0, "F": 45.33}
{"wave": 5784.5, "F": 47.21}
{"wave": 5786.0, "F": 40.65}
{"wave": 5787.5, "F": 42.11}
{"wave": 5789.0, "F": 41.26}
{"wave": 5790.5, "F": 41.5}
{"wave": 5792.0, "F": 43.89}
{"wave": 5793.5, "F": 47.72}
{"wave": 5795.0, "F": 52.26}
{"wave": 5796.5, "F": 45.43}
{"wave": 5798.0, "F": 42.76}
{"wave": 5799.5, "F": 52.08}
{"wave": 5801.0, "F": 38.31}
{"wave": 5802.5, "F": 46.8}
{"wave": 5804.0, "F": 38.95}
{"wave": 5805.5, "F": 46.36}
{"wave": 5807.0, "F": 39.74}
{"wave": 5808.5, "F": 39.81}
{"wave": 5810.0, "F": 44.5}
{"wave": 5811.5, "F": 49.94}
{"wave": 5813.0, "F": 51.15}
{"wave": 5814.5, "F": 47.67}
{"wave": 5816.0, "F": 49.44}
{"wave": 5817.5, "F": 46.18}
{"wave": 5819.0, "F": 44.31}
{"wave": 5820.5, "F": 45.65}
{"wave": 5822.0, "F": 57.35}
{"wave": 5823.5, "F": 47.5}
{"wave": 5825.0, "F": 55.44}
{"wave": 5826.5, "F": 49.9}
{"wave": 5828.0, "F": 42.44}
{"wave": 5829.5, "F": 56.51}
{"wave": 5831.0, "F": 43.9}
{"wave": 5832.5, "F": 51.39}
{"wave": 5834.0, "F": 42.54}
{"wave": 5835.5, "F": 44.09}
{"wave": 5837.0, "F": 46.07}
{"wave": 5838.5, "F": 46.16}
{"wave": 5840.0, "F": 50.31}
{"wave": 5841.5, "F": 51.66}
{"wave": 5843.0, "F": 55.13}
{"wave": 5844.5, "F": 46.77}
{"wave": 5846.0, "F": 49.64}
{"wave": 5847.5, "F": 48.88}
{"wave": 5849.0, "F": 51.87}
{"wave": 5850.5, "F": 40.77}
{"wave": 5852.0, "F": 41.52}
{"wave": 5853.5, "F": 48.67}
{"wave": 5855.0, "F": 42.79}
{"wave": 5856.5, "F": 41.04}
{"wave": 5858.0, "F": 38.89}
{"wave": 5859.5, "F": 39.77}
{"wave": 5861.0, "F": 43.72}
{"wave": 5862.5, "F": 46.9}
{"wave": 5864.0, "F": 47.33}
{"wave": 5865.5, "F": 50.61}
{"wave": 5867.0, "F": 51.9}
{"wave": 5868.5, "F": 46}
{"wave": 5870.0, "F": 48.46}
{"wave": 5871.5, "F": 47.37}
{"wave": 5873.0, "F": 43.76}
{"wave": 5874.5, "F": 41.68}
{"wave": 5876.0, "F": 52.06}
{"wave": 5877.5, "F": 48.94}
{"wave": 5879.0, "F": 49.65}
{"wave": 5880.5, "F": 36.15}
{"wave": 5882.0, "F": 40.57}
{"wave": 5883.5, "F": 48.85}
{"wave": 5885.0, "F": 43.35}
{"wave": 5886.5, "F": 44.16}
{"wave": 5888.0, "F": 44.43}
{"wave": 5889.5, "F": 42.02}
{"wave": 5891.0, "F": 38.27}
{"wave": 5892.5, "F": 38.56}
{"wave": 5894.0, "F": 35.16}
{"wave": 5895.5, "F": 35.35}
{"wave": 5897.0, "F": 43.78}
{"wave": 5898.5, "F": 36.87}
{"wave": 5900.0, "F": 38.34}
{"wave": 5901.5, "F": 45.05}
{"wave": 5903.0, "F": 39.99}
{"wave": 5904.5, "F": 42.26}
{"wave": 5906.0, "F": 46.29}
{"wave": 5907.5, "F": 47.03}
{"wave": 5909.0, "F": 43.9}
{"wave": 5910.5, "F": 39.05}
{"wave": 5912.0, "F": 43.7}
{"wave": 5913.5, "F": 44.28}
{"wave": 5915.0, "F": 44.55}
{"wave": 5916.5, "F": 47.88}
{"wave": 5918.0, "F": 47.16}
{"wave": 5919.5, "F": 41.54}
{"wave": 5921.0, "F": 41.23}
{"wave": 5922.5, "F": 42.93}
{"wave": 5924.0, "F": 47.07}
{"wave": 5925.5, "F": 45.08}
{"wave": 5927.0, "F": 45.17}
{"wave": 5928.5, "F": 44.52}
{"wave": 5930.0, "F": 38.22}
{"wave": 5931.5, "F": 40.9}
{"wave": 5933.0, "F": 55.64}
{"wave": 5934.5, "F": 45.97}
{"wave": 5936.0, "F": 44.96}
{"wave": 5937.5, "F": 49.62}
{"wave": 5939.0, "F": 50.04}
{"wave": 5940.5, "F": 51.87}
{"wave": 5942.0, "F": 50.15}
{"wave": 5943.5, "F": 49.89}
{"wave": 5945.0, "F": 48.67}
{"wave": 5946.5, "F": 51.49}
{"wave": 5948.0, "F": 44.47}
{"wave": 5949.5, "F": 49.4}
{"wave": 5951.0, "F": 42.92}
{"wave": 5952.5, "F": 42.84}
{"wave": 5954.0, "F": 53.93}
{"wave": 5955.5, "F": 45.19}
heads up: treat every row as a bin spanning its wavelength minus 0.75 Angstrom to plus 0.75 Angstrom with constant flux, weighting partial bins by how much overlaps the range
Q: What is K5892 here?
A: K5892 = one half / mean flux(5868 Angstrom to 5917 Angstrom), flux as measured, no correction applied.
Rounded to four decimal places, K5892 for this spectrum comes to 0.0116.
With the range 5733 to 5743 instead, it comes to 0.0108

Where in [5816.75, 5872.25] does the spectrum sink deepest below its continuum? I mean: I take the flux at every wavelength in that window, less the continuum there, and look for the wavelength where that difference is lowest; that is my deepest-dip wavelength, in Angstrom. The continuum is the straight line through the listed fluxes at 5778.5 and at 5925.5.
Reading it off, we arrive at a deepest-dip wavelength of 5858.0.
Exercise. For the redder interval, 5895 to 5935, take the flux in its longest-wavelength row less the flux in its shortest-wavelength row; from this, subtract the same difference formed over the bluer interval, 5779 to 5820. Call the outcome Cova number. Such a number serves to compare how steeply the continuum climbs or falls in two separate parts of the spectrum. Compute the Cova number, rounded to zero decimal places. 15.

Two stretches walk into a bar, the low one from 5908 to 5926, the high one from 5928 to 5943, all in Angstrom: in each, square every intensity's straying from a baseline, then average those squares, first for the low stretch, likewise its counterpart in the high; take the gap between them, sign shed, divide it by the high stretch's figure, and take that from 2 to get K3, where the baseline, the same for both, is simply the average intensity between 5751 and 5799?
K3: 1.41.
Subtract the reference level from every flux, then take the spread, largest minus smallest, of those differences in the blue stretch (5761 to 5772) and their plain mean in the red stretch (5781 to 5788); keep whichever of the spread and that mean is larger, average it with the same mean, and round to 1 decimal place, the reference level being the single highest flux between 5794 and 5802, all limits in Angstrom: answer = 5.2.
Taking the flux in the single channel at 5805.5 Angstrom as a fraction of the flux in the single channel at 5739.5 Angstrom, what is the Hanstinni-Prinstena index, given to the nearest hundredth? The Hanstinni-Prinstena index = 0.97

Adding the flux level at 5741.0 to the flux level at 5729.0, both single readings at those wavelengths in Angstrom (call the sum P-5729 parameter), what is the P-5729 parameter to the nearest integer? 90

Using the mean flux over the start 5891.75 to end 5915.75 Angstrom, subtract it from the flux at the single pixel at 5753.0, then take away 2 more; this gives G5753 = 13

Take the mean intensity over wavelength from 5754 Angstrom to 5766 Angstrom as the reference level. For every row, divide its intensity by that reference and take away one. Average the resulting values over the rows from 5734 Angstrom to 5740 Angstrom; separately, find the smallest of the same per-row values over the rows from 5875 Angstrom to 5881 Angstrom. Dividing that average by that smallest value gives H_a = 0.0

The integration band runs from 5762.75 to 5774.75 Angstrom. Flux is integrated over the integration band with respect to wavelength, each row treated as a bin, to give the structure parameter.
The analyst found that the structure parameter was 546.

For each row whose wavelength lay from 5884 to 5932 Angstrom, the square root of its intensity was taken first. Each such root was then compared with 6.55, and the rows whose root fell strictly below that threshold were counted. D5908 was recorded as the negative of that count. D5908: -14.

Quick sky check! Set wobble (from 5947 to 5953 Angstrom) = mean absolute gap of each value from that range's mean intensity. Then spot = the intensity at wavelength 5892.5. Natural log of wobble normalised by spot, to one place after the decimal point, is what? -2.8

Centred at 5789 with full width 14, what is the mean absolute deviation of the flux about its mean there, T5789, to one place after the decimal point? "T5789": 3.1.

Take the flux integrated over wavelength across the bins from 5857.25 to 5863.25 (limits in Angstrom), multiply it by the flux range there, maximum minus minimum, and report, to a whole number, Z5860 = 2034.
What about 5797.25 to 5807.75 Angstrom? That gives 6300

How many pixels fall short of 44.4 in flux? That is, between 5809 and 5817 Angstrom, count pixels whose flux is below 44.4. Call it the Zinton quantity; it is 0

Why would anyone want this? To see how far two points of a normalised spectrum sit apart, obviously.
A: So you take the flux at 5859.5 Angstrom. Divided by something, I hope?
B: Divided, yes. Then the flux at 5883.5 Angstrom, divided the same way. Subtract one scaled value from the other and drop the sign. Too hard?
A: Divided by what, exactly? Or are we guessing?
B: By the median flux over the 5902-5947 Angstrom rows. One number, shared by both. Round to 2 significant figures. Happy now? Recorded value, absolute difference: 0.20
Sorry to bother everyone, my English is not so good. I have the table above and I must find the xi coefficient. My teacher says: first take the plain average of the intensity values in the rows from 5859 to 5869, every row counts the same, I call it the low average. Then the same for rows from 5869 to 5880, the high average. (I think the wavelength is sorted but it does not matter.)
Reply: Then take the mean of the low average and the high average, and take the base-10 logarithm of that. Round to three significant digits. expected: 1.67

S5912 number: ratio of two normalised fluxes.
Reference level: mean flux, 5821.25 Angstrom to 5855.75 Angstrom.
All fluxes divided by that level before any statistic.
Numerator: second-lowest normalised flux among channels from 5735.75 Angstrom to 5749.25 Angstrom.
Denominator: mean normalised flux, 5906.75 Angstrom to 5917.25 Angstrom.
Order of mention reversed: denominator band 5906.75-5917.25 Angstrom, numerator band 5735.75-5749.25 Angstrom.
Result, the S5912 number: 0.93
